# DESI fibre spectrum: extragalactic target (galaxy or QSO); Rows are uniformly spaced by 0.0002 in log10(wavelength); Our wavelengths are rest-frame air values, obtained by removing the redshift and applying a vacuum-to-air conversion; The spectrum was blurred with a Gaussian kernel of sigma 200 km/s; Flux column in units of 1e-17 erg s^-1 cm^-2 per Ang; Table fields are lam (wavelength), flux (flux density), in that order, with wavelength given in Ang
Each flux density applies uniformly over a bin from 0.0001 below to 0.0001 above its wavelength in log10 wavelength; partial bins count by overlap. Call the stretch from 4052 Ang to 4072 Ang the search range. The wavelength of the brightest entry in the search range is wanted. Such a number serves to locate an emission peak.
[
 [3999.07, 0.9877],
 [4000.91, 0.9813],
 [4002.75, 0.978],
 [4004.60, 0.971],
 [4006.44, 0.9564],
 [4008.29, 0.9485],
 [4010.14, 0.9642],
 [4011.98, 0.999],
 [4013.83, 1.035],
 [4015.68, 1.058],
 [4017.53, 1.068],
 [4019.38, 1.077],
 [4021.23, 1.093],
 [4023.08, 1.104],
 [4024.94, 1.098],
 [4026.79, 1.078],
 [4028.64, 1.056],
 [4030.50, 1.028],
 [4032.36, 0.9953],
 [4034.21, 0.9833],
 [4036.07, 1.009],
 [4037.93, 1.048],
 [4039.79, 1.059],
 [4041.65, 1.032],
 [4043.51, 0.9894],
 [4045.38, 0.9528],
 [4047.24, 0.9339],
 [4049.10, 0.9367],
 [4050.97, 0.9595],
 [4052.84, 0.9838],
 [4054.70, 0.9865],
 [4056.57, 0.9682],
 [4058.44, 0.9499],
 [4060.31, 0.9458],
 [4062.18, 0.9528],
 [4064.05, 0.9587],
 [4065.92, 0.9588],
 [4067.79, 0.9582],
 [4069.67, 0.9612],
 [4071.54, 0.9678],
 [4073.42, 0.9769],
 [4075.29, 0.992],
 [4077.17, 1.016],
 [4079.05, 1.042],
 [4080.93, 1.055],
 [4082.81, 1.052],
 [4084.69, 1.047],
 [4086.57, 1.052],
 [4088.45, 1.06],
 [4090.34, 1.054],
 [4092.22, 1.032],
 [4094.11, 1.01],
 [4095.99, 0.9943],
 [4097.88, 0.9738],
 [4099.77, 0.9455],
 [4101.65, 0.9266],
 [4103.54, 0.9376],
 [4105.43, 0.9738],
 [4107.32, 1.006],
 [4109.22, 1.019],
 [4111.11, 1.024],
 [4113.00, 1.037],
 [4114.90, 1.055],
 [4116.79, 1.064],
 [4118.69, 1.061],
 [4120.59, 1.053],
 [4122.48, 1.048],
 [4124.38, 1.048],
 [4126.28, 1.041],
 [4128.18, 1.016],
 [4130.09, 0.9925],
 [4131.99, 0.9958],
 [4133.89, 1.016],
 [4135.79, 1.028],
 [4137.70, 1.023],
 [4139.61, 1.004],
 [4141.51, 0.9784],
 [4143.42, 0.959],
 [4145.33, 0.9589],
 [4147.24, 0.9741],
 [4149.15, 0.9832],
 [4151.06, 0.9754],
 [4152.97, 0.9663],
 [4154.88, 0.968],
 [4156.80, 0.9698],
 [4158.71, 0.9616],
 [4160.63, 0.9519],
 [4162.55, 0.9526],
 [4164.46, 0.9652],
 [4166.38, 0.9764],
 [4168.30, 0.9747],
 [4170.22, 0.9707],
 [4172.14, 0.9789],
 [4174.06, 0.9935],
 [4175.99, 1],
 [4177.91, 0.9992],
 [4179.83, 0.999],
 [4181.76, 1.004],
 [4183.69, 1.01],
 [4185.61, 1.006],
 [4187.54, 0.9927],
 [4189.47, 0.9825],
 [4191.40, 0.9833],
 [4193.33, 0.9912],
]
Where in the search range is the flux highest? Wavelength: 4054.70 Ang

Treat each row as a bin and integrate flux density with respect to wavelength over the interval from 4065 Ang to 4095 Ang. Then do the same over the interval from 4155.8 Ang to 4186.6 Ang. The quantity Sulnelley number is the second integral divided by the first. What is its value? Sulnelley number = 0.99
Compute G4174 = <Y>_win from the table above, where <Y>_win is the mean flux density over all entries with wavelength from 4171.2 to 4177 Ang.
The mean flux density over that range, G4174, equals 0.99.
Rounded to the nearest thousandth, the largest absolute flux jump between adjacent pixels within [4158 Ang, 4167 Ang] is 0.013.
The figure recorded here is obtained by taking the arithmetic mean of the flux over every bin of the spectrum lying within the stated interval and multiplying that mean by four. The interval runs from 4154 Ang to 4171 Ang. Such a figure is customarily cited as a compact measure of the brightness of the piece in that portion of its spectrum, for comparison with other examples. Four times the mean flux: 3.86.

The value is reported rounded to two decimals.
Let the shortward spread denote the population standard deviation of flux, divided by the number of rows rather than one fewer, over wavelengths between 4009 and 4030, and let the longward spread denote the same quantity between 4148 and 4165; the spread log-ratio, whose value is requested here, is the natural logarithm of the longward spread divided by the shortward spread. -1.47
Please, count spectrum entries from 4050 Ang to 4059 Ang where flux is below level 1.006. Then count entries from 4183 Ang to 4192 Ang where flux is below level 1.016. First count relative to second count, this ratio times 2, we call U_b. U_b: 2.0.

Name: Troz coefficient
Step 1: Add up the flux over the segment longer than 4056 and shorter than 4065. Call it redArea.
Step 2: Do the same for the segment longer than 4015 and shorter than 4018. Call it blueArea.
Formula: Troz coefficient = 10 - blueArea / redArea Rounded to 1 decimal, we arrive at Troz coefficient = 9.6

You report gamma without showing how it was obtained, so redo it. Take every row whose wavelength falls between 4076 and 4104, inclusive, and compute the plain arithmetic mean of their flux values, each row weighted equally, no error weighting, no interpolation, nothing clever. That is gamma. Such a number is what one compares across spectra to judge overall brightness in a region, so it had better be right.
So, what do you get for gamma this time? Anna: 1.01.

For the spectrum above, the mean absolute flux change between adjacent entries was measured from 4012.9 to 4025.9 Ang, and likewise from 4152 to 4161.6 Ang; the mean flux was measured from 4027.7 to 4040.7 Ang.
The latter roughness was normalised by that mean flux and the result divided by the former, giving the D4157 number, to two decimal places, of 0.42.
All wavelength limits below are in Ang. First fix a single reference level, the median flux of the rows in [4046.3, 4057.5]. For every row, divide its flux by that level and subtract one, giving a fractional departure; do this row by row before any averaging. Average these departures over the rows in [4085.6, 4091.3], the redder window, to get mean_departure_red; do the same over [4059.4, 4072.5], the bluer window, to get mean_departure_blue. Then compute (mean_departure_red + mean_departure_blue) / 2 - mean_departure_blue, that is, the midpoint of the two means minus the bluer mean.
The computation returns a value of 0.051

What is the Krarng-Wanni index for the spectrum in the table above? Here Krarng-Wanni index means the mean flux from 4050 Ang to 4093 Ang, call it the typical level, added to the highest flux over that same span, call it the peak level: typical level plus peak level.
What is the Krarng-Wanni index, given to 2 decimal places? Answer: 2.06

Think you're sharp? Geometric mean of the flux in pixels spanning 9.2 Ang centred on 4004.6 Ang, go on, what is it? 0.97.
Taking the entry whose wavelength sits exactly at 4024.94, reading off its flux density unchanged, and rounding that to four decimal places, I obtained 1.0980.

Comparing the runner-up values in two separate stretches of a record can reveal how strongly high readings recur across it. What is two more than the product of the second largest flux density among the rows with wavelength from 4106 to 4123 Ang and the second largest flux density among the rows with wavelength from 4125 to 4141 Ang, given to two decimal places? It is 3.09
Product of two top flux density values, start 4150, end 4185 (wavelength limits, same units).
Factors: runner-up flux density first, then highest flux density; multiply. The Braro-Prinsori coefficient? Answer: 1.01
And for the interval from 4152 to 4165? 0.94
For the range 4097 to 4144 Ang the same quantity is 1.13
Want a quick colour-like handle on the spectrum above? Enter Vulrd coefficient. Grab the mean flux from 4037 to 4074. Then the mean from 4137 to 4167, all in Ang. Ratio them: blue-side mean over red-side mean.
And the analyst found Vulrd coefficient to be 1.00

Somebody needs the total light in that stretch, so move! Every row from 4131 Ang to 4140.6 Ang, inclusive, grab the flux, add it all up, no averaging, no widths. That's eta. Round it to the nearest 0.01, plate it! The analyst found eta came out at 5.07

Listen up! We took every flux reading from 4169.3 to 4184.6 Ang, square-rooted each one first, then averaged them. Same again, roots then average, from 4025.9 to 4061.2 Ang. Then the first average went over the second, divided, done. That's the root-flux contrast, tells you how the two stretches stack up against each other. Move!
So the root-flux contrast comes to 1.00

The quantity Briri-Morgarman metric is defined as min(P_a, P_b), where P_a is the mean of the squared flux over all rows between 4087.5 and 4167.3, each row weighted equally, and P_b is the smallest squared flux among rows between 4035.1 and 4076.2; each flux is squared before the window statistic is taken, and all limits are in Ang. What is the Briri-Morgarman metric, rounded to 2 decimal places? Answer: 0.87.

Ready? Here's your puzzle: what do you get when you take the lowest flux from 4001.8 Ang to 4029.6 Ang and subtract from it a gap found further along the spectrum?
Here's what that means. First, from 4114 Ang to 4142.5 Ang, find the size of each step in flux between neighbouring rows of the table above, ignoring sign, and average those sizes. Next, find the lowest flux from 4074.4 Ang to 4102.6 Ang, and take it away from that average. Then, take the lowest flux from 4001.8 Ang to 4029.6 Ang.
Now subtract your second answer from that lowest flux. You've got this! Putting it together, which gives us 1.863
